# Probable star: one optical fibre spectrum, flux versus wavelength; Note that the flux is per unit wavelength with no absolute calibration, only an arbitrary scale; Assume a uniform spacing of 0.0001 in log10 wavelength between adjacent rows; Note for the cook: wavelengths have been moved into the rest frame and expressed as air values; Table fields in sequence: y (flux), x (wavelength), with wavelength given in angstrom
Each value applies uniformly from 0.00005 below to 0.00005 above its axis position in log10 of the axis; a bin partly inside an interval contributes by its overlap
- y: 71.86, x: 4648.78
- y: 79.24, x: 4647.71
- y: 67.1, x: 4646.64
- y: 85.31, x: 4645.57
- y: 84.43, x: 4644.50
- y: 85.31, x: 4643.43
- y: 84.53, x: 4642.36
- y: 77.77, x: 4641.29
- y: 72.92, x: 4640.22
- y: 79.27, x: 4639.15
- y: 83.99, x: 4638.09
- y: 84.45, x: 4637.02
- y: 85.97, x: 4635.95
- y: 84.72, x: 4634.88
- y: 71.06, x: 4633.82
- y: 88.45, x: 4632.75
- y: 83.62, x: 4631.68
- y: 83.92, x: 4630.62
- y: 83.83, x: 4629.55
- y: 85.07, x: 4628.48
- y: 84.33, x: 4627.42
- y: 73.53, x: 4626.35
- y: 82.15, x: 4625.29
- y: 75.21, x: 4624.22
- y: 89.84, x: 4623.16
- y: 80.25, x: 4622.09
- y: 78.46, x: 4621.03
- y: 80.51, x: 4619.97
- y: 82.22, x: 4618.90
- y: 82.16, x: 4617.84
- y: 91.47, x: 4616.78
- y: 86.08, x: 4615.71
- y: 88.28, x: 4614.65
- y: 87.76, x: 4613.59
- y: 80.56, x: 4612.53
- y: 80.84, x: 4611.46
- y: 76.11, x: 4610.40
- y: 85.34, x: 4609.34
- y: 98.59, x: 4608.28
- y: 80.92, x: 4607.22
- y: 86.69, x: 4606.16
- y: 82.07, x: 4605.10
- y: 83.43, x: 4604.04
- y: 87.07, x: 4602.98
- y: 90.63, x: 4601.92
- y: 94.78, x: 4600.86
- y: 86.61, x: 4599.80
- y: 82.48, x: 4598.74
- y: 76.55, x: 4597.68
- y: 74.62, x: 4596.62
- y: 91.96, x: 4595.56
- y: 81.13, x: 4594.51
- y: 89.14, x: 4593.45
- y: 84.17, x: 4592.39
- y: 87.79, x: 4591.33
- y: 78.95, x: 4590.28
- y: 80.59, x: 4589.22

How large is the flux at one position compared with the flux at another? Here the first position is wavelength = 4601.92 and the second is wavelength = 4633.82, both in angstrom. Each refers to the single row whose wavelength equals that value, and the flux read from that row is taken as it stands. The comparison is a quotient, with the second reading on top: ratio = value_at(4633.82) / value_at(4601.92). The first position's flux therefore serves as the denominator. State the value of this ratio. 0.78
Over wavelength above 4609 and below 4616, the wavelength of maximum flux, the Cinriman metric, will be 4614.65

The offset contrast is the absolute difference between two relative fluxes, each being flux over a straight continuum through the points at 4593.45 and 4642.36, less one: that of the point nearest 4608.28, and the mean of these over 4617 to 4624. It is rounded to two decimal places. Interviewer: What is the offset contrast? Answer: 0.17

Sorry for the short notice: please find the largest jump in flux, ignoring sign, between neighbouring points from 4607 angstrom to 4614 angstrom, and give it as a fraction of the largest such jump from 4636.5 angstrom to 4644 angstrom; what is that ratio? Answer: 2.6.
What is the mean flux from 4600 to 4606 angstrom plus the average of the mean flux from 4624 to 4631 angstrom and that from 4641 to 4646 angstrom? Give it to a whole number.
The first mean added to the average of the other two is 170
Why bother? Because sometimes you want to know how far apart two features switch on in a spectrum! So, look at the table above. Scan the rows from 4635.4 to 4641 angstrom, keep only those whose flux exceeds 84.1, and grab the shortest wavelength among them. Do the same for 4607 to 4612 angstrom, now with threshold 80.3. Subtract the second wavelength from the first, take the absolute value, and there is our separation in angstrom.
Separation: 28.7 angstrom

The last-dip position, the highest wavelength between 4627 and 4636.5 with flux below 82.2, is 4633.82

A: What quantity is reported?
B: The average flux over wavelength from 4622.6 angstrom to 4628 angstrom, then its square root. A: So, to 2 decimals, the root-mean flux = 9.00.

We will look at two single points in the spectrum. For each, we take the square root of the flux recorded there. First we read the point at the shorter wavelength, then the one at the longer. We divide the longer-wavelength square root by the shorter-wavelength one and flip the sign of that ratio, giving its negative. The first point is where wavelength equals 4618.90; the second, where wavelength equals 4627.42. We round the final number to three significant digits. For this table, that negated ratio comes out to -1.01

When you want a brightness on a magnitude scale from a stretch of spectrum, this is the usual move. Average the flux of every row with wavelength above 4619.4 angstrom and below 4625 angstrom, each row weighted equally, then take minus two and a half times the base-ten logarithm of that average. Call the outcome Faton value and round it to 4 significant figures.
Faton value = -4.769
